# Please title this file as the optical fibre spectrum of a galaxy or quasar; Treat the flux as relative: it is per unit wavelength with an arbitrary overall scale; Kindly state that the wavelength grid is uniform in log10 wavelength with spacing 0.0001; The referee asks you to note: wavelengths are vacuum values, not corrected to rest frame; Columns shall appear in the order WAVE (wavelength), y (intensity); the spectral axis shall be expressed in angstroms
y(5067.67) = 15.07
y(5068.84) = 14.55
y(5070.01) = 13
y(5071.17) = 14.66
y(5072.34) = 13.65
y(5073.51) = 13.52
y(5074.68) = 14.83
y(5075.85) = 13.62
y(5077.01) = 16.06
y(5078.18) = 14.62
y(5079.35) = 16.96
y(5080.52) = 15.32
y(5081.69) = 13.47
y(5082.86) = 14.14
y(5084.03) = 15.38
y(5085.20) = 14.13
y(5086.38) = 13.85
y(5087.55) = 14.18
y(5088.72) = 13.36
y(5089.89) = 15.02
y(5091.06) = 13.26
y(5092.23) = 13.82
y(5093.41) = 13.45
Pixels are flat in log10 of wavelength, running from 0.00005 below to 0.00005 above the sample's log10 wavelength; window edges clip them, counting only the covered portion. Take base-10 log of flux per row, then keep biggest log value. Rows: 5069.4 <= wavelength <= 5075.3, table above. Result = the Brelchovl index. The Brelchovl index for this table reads 1.17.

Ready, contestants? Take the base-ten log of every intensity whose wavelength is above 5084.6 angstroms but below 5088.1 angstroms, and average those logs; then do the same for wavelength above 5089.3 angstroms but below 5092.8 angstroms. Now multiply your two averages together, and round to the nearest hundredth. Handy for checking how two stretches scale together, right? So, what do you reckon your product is 1.32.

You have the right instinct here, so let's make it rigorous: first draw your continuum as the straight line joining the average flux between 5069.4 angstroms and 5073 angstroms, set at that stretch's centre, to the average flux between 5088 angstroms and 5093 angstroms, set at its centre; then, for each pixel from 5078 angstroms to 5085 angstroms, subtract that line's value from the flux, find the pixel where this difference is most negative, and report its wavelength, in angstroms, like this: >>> 5081.69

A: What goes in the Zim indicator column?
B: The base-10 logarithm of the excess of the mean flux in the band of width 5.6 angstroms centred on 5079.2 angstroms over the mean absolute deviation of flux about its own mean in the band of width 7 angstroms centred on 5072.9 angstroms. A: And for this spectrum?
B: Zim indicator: 1.17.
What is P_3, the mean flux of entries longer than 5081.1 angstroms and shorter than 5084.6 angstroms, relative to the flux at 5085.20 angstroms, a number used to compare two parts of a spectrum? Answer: 1.01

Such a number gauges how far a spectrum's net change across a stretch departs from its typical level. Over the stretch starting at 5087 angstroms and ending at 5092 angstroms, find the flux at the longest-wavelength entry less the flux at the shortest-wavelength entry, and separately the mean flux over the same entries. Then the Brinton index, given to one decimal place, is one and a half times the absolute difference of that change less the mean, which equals 22.3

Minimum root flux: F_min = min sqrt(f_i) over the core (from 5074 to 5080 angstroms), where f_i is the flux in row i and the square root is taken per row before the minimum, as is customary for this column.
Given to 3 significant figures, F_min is 3.69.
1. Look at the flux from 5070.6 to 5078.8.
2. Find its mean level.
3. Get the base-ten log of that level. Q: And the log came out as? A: 1.16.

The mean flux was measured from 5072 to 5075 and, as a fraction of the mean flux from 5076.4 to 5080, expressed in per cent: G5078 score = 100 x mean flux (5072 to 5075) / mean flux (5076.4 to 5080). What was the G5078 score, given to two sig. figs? 88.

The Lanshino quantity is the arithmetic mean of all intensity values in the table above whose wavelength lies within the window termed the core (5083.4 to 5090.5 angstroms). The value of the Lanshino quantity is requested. 14.3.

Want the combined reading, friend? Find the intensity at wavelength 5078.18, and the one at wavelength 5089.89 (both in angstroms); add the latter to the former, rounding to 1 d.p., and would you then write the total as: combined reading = 29.6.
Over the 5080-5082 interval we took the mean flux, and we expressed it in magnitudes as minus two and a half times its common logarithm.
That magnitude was -2.90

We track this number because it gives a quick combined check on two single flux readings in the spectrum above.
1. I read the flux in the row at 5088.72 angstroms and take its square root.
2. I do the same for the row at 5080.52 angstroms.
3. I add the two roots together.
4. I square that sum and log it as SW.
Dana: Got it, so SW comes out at 57.3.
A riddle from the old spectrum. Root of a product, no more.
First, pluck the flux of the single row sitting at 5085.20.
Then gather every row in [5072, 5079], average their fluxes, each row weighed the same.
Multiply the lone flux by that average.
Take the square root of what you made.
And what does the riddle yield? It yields 14.3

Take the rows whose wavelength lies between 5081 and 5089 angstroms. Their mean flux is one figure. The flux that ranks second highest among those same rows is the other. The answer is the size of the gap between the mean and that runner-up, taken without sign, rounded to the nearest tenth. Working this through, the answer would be 0.1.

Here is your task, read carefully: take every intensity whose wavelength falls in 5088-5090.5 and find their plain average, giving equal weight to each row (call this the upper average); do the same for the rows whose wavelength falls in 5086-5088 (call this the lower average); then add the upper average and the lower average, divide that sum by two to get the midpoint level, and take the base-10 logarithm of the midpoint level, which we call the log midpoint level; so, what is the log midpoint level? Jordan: 1.15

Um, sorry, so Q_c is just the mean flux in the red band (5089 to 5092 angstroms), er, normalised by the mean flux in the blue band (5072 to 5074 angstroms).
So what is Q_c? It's 1.04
